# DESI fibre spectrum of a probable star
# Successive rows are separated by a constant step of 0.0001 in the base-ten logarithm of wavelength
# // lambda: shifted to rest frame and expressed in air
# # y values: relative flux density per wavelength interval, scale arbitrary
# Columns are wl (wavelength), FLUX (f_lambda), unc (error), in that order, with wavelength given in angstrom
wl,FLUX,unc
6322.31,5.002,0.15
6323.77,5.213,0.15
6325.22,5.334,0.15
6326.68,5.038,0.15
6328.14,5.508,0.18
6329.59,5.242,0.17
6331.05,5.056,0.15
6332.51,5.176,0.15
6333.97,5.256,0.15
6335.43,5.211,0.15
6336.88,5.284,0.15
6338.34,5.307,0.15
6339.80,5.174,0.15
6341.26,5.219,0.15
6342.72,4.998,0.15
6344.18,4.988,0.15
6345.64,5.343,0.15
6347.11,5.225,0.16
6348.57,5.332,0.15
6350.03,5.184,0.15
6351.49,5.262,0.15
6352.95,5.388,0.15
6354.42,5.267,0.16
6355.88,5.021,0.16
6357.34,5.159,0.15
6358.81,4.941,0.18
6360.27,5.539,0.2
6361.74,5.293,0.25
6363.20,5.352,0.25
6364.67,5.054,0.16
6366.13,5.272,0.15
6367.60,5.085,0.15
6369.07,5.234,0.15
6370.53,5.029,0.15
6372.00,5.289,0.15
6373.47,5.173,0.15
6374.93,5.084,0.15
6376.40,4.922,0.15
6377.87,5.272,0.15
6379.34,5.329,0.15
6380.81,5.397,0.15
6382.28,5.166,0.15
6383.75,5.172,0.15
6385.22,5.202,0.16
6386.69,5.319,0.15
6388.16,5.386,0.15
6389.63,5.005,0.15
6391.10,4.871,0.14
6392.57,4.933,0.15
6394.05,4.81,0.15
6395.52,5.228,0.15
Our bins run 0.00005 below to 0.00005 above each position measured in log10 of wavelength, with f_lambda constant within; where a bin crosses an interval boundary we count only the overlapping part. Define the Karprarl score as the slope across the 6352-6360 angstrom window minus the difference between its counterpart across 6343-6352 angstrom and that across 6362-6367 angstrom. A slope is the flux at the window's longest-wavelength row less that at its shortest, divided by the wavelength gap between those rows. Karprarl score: -0.141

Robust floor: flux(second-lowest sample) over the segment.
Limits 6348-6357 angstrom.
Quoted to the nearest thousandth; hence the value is 5.184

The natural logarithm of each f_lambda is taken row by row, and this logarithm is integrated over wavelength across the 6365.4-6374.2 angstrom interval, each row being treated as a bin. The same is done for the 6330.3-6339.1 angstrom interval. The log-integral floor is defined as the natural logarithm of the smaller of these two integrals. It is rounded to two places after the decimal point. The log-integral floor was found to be 2.67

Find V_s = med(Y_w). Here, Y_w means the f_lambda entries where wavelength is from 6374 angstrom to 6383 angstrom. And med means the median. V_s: 5.219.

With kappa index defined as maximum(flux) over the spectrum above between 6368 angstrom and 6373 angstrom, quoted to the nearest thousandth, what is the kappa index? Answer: 5.289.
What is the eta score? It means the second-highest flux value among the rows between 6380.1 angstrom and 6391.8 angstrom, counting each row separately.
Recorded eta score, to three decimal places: 5.386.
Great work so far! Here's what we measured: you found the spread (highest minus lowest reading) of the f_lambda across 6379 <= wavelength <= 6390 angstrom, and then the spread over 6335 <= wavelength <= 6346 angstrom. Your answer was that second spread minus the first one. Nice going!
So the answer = -0.04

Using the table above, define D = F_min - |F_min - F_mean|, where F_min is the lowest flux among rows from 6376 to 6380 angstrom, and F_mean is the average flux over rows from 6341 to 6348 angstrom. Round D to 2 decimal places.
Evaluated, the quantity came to 4.69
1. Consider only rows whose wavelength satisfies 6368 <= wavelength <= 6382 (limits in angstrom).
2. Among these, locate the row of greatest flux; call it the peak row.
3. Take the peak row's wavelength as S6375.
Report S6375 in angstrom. 6380.81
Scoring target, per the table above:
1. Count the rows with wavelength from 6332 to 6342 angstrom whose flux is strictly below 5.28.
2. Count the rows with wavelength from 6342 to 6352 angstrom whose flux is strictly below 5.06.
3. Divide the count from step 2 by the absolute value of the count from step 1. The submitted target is 0.40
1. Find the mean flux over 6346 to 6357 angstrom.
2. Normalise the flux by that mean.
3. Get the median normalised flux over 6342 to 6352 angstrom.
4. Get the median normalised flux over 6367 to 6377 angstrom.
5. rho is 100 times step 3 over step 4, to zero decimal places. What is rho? 103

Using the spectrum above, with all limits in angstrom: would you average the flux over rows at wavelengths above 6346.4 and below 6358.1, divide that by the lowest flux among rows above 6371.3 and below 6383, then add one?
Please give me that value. 2.06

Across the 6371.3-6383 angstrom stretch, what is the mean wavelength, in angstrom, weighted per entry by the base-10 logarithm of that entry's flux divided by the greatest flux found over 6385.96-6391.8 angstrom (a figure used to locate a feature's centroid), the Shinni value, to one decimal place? 6376.5 angstrom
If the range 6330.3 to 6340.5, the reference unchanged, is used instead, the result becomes 6334.7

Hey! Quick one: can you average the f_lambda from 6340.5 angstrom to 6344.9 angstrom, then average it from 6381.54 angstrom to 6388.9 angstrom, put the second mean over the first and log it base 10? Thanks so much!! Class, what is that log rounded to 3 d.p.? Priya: 0.015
